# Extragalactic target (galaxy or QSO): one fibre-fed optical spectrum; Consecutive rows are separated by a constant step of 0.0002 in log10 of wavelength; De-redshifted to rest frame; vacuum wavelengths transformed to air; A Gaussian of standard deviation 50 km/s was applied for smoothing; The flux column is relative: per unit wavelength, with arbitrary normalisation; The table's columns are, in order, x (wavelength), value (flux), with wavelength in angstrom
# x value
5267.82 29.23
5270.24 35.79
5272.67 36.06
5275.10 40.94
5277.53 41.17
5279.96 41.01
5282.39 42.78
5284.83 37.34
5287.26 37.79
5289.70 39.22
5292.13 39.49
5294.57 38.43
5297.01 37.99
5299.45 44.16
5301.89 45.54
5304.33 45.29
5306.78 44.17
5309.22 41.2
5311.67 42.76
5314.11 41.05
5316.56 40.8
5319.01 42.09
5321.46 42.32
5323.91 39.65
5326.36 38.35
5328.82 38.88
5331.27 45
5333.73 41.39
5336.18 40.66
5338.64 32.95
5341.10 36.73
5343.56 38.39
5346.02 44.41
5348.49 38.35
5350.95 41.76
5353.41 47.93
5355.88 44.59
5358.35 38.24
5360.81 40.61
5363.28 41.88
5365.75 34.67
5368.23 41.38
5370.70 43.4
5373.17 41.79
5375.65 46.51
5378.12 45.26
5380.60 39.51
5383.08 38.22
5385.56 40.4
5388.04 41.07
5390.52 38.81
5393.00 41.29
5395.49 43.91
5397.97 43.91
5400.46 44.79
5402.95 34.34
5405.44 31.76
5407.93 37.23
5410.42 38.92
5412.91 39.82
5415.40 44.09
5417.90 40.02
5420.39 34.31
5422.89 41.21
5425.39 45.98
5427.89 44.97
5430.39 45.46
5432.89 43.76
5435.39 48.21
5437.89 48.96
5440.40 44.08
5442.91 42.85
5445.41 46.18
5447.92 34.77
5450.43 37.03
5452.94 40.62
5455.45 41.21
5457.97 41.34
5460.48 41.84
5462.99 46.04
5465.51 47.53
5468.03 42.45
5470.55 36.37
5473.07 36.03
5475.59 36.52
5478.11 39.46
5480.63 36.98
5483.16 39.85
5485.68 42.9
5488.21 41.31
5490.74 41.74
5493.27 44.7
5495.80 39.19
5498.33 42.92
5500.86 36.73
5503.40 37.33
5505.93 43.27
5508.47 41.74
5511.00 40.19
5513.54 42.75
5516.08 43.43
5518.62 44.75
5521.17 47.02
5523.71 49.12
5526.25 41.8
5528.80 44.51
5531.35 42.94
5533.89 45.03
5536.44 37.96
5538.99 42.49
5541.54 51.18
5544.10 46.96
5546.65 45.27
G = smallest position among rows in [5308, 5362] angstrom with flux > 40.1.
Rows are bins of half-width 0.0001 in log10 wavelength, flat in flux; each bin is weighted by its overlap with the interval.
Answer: 5309.22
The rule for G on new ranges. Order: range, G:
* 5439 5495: 5440.40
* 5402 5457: 5415.40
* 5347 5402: 5350.95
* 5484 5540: 5485.68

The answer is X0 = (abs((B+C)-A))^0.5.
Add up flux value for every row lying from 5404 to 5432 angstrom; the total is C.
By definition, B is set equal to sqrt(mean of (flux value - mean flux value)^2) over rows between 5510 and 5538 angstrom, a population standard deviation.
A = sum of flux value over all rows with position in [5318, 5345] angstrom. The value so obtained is 3.2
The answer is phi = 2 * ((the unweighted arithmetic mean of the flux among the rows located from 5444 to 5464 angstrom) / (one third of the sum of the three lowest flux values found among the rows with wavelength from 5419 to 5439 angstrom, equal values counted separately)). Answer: 2.07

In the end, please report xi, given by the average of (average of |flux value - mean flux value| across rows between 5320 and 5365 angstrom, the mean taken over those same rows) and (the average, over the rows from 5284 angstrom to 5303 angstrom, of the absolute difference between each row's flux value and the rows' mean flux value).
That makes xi 2.54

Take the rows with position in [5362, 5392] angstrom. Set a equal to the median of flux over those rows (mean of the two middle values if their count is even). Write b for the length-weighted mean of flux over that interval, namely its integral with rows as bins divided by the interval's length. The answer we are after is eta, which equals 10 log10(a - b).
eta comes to -8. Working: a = 41.2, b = 41.1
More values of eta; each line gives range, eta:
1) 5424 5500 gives -9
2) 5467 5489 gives -4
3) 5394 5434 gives 2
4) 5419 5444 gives -2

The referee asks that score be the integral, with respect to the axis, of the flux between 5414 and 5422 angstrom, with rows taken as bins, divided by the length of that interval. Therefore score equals 40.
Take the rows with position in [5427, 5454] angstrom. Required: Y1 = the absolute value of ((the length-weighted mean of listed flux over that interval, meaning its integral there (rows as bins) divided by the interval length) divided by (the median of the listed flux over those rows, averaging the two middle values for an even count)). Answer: 0.984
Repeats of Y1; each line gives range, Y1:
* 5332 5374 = 0.981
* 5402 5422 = 0.990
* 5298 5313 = 0.991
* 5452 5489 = 0.987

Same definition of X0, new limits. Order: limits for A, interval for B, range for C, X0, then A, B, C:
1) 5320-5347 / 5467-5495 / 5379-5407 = 1.5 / 439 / 2.88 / 438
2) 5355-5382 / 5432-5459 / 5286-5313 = 1.5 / 458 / 4.14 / 456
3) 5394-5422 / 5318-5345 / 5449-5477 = 4.1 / 433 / 3.06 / 447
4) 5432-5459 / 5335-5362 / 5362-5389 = 3.3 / 469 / 3.98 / 454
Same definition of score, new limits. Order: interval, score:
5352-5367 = 41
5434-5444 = 46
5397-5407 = 38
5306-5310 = 43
